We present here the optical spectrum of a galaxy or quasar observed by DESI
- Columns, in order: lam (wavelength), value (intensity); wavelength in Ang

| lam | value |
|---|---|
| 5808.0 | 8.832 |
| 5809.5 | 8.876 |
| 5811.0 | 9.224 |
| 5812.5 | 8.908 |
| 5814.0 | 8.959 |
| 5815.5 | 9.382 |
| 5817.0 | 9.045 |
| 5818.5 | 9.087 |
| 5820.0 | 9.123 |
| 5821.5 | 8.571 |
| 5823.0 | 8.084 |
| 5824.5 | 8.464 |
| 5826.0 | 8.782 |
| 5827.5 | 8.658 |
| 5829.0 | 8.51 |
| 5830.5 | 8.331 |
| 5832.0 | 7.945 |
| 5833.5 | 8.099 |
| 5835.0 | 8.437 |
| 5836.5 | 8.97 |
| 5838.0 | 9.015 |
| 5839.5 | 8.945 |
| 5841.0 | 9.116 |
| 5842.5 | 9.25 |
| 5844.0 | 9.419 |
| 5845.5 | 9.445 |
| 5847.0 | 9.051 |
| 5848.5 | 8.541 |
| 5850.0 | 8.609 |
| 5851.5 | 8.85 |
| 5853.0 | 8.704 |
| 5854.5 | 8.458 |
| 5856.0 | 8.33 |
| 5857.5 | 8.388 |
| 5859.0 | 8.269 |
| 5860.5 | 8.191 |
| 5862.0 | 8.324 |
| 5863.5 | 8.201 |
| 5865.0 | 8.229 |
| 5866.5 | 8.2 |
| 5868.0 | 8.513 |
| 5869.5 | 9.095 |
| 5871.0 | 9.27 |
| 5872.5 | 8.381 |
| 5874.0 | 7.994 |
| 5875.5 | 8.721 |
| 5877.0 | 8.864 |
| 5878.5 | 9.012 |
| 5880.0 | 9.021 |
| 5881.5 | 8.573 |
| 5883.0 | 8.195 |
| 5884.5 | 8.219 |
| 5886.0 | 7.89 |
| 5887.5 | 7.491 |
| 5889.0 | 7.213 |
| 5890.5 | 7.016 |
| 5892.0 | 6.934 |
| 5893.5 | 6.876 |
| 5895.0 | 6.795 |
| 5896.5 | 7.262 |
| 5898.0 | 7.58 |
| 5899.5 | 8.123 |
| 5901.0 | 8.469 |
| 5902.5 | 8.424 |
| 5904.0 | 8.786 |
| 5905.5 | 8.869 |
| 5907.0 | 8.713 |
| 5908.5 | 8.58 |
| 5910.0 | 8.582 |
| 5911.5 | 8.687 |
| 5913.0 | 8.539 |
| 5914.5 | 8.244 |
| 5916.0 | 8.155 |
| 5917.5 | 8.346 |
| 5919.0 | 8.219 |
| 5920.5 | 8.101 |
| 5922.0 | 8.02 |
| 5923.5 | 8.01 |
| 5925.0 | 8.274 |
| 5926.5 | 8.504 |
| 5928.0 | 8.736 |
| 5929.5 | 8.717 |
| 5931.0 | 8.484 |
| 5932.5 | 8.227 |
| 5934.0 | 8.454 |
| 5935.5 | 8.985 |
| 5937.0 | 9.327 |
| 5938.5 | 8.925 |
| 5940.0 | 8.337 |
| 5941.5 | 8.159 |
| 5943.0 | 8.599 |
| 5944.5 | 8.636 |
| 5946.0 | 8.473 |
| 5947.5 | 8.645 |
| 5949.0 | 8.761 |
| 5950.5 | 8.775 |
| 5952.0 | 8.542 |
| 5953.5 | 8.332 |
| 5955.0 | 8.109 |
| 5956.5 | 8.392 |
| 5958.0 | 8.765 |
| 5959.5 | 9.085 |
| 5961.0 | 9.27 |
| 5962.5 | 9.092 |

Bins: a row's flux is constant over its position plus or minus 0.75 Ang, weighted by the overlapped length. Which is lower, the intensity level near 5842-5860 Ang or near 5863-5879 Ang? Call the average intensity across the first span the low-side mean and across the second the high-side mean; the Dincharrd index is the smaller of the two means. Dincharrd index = 8.59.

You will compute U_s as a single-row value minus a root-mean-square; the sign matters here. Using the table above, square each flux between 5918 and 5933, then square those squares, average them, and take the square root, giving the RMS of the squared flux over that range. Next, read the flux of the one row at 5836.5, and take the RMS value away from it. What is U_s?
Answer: -61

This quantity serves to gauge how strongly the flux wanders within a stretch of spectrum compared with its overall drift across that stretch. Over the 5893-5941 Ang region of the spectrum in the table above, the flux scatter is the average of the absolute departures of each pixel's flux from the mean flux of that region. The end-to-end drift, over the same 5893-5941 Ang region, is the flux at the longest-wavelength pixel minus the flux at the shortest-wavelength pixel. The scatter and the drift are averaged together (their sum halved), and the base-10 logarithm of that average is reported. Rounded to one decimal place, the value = 0.0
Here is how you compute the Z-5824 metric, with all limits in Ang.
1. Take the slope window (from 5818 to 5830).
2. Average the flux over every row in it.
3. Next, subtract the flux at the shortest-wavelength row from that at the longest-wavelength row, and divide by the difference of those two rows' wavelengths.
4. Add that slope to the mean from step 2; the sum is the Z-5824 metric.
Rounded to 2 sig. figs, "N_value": 8.6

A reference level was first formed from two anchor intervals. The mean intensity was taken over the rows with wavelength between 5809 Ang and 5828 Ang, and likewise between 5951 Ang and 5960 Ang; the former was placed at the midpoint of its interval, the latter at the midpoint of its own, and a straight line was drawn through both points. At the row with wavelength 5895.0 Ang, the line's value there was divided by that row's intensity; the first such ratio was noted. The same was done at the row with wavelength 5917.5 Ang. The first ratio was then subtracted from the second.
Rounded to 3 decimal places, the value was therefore -0.244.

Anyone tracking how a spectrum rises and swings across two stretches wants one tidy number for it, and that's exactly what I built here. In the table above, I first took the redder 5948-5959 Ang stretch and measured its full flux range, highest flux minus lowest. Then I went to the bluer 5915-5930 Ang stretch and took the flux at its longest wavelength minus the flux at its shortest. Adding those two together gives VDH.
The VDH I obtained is 1.2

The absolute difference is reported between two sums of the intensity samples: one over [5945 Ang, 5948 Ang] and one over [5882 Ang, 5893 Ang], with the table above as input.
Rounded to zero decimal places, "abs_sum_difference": 36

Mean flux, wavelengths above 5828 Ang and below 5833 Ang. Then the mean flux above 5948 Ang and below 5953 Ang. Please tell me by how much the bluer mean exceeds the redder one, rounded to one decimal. -0.4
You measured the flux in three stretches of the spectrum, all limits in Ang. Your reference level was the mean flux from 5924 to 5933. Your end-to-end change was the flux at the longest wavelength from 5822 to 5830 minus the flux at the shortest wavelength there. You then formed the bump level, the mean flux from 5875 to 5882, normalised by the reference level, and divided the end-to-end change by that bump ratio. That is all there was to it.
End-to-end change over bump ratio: 0.4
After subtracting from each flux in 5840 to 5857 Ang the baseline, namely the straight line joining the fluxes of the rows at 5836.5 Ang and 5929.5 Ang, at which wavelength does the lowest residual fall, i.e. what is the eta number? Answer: 5856.0 Ang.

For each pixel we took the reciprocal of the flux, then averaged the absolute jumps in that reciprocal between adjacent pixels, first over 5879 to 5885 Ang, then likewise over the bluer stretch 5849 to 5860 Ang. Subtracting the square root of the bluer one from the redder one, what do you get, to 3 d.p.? -0.042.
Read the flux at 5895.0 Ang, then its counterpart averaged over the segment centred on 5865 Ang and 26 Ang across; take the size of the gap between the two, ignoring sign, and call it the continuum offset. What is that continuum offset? 1.7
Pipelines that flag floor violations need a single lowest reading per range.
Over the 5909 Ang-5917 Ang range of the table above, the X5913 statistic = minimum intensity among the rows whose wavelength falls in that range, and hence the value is 8.155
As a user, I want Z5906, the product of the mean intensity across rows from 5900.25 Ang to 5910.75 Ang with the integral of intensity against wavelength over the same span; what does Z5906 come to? 782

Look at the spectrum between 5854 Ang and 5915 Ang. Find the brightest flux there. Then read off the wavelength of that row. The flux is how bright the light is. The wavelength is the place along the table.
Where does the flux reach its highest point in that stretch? 5871.0 Ang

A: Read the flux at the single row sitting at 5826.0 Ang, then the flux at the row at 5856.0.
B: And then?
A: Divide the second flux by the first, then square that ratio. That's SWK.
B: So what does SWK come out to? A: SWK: 0.90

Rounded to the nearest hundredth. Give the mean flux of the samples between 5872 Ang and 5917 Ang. 8.14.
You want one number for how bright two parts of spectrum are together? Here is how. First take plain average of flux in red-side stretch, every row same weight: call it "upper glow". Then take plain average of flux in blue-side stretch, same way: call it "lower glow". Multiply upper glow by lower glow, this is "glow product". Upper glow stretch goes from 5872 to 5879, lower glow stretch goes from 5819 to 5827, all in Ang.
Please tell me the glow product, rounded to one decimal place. 74.0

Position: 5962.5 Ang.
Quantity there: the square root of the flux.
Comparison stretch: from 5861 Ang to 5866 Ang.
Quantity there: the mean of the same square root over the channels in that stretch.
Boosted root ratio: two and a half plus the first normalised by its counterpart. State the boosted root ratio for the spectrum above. 3.55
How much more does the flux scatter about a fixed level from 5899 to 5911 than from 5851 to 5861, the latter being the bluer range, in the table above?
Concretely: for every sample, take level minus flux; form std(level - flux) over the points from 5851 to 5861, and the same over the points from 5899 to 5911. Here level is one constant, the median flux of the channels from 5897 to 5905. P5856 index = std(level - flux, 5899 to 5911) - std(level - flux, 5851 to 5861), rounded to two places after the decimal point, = 0.00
